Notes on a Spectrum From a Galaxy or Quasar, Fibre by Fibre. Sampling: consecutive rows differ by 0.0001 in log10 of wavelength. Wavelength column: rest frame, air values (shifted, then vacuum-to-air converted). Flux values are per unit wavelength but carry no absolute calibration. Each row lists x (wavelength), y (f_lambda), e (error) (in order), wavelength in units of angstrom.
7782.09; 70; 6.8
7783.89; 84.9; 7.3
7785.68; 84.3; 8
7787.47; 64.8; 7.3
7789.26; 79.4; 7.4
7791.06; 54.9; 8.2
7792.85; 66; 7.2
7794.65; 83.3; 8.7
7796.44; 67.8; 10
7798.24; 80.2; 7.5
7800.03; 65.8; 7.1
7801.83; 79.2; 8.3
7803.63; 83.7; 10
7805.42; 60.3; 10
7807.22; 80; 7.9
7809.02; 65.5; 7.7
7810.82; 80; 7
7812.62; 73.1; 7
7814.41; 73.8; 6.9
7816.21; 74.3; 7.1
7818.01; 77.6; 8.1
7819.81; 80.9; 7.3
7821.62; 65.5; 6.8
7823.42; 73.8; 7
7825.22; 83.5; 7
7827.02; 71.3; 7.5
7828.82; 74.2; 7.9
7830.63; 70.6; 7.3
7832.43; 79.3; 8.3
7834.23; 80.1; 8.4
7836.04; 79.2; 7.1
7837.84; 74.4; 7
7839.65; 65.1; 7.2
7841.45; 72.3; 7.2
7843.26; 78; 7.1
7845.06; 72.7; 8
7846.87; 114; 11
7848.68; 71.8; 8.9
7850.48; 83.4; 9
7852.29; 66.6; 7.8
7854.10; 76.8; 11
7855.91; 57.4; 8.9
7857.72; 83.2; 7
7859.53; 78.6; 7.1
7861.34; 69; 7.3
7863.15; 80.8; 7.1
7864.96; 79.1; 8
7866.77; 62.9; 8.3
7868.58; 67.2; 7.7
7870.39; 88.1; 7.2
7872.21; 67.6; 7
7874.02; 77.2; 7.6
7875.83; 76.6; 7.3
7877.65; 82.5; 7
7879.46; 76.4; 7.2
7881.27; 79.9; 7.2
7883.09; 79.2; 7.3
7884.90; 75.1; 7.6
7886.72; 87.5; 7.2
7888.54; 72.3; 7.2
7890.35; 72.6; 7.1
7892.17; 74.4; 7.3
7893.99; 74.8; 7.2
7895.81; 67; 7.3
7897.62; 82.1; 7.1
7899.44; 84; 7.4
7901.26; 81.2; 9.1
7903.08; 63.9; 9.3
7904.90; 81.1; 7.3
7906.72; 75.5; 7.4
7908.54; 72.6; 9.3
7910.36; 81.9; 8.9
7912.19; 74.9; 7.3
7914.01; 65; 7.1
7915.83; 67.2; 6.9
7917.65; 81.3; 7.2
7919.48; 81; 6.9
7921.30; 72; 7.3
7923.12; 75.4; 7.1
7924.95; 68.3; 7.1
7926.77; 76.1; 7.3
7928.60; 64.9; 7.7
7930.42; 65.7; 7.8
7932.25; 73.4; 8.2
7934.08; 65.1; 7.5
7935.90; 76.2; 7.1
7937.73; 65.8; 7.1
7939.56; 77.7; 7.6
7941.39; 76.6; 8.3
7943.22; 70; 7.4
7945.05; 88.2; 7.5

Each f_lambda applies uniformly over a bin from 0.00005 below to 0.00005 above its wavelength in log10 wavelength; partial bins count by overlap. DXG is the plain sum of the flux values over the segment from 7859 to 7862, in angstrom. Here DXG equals 148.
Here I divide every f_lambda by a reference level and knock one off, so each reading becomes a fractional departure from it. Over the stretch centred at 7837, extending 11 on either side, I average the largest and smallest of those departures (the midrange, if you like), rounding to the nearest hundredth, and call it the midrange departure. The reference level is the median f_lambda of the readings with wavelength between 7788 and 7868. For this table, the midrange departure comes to 0.20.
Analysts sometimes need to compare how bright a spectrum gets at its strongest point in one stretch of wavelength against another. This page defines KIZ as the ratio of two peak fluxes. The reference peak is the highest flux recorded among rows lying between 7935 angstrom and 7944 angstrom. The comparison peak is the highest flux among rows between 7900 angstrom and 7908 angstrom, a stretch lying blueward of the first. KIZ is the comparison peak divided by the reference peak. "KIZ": 1.05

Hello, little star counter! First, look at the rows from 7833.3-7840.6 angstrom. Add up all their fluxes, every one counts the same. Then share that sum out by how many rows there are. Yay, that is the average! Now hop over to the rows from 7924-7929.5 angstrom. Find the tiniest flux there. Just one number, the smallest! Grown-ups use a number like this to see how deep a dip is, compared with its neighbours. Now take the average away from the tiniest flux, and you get -9.8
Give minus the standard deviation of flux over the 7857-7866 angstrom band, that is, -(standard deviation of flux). -5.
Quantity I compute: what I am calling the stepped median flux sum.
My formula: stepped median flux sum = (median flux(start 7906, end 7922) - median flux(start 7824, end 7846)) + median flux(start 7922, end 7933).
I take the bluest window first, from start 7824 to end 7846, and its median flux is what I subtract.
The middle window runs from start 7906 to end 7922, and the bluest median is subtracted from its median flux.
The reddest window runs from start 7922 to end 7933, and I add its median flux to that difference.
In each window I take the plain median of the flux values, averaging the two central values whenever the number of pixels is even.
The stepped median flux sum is 71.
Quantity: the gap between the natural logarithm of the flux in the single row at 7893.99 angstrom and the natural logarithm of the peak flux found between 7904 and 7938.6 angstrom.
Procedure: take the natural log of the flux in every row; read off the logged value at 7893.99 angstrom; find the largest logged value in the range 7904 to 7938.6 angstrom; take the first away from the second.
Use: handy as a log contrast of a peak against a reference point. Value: 0.091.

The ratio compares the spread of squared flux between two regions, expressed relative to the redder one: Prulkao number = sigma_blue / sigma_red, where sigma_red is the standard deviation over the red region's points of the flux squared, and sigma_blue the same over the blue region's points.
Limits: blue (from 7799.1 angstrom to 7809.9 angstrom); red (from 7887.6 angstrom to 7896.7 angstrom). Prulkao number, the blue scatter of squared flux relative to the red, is 3.2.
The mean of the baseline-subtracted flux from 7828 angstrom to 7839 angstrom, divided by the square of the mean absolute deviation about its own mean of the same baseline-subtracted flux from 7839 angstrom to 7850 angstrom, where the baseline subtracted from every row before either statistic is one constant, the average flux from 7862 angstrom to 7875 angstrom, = 0.01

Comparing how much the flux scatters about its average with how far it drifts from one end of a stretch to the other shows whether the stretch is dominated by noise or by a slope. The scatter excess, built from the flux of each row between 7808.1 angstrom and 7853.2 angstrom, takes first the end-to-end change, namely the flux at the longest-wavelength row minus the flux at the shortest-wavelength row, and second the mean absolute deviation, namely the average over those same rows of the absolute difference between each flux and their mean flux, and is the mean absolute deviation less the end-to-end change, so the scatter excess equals 5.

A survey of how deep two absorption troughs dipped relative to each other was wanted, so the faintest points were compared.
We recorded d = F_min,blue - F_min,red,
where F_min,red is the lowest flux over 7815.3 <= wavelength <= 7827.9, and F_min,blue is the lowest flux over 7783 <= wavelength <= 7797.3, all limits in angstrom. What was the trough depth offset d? -11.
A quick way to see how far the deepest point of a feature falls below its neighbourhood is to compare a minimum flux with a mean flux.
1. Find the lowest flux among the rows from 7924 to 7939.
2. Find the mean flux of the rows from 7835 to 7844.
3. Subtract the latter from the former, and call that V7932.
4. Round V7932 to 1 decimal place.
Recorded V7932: -8.9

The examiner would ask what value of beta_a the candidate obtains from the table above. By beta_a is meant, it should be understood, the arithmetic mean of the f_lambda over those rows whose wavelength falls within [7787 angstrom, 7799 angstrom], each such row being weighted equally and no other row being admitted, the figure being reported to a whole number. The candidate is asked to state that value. 71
